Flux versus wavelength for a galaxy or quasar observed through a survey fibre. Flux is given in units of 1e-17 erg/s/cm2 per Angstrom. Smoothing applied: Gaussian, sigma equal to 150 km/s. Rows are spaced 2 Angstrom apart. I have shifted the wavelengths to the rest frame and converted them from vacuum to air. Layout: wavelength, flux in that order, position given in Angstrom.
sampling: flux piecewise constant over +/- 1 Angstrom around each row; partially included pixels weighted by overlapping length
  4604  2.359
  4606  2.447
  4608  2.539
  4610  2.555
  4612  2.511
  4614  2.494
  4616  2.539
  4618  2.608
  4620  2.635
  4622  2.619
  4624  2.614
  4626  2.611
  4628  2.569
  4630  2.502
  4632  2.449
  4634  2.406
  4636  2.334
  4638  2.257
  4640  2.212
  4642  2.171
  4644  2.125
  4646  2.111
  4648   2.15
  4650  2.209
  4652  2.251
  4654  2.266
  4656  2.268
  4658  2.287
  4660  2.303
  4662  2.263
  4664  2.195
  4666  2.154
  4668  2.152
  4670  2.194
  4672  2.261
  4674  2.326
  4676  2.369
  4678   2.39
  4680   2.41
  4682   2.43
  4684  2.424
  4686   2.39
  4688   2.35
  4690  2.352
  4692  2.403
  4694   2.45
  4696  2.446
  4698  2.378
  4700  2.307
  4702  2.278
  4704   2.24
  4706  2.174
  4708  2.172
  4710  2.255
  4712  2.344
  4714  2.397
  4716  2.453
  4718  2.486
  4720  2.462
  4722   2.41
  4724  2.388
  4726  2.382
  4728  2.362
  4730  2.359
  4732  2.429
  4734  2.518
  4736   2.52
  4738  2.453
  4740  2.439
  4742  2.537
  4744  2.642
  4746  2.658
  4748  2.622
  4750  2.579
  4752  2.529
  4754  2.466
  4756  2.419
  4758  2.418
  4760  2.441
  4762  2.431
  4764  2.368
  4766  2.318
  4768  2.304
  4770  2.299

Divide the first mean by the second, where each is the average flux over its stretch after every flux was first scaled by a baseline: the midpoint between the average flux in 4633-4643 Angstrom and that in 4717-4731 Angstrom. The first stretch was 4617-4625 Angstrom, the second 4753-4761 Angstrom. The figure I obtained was 1.08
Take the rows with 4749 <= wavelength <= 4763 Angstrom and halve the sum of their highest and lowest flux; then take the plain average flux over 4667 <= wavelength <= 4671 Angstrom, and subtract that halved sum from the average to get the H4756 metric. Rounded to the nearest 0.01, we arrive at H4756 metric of -0.33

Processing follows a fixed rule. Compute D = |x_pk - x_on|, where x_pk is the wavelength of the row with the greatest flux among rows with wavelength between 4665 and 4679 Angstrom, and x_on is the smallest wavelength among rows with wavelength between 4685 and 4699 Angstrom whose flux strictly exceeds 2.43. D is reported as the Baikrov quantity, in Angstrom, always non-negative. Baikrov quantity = 16 Angstrom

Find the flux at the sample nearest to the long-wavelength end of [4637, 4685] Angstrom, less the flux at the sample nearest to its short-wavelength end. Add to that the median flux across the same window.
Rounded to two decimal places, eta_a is 2.43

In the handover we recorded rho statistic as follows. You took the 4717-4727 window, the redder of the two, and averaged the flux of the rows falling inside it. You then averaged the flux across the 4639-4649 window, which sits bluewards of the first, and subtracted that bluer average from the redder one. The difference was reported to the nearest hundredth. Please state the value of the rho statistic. 0.27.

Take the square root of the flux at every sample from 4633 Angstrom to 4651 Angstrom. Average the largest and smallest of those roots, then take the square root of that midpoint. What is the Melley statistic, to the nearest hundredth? 1.23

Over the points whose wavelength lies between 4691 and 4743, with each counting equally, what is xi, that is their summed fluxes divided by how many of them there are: 2.39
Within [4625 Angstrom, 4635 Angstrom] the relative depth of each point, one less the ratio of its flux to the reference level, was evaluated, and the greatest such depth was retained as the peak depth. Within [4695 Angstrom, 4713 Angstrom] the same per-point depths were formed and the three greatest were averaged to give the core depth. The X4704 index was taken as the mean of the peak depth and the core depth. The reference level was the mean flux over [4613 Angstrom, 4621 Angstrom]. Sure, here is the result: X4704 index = 0.104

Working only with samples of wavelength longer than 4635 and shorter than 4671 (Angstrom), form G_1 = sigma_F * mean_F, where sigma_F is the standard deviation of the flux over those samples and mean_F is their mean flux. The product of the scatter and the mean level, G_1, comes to 0.14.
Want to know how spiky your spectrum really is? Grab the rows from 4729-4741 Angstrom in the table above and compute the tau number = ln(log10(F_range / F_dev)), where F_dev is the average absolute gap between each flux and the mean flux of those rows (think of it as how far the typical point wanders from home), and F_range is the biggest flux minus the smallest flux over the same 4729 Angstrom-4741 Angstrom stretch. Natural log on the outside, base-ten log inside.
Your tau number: -0.57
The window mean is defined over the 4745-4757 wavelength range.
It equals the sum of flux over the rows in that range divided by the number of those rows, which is 2.55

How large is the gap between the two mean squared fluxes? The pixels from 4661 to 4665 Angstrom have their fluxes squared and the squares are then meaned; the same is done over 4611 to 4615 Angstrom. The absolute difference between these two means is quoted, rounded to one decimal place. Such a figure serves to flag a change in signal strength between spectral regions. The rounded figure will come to 1.3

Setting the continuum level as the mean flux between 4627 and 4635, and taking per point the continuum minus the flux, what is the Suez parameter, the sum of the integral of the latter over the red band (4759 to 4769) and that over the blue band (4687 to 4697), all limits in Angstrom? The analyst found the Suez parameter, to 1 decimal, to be 1.9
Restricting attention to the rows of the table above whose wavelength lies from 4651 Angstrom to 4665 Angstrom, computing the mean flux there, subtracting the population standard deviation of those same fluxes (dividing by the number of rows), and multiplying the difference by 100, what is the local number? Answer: 223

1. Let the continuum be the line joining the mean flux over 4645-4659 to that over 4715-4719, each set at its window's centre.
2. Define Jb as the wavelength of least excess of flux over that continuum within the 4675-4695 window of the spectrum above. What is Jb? 4690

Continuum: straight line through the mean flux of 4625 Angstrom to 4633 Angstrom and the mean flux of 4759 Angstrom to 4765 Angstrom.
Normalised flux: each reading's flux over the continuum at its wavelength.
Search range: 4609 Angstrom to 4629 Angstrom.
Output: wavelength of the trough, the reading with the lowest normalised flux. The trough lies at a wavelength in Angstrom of 4614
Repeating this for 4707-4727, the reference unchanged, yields 4708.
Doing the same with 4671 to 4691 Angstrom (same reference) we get 4672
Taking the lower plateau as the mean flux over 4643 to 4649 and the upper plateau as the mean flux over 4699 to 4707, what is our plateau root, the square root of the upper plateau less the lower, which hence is 0.35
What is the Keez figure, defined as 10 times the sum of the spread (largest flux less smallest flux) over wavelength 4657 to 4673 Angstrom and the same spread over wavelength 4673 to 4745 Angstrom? 6.2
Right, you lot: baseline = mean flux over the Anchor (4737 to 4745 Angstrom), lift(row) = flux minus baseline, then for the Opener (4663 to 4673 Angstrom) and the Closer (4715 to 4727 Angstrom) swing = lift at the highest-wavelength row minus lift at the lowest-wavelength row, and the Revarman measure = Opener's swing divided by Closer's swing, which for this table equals -0.9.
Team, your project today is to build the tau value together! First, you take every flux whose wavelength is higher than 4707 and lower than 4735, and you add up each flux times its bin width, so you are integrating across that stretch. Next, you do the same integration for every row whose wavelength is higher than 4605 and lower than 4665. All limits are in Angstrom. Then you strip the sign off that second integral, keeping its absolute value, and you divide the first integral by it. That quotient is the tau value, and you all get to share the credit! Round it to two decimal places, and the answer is 0.47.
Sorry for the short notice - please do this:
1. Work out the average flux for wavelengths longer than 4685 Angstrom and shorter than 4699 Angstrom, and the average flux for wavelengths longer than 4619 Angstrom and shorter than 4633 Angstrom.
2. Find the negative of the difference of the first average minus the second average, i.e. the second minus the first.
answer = 0.18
